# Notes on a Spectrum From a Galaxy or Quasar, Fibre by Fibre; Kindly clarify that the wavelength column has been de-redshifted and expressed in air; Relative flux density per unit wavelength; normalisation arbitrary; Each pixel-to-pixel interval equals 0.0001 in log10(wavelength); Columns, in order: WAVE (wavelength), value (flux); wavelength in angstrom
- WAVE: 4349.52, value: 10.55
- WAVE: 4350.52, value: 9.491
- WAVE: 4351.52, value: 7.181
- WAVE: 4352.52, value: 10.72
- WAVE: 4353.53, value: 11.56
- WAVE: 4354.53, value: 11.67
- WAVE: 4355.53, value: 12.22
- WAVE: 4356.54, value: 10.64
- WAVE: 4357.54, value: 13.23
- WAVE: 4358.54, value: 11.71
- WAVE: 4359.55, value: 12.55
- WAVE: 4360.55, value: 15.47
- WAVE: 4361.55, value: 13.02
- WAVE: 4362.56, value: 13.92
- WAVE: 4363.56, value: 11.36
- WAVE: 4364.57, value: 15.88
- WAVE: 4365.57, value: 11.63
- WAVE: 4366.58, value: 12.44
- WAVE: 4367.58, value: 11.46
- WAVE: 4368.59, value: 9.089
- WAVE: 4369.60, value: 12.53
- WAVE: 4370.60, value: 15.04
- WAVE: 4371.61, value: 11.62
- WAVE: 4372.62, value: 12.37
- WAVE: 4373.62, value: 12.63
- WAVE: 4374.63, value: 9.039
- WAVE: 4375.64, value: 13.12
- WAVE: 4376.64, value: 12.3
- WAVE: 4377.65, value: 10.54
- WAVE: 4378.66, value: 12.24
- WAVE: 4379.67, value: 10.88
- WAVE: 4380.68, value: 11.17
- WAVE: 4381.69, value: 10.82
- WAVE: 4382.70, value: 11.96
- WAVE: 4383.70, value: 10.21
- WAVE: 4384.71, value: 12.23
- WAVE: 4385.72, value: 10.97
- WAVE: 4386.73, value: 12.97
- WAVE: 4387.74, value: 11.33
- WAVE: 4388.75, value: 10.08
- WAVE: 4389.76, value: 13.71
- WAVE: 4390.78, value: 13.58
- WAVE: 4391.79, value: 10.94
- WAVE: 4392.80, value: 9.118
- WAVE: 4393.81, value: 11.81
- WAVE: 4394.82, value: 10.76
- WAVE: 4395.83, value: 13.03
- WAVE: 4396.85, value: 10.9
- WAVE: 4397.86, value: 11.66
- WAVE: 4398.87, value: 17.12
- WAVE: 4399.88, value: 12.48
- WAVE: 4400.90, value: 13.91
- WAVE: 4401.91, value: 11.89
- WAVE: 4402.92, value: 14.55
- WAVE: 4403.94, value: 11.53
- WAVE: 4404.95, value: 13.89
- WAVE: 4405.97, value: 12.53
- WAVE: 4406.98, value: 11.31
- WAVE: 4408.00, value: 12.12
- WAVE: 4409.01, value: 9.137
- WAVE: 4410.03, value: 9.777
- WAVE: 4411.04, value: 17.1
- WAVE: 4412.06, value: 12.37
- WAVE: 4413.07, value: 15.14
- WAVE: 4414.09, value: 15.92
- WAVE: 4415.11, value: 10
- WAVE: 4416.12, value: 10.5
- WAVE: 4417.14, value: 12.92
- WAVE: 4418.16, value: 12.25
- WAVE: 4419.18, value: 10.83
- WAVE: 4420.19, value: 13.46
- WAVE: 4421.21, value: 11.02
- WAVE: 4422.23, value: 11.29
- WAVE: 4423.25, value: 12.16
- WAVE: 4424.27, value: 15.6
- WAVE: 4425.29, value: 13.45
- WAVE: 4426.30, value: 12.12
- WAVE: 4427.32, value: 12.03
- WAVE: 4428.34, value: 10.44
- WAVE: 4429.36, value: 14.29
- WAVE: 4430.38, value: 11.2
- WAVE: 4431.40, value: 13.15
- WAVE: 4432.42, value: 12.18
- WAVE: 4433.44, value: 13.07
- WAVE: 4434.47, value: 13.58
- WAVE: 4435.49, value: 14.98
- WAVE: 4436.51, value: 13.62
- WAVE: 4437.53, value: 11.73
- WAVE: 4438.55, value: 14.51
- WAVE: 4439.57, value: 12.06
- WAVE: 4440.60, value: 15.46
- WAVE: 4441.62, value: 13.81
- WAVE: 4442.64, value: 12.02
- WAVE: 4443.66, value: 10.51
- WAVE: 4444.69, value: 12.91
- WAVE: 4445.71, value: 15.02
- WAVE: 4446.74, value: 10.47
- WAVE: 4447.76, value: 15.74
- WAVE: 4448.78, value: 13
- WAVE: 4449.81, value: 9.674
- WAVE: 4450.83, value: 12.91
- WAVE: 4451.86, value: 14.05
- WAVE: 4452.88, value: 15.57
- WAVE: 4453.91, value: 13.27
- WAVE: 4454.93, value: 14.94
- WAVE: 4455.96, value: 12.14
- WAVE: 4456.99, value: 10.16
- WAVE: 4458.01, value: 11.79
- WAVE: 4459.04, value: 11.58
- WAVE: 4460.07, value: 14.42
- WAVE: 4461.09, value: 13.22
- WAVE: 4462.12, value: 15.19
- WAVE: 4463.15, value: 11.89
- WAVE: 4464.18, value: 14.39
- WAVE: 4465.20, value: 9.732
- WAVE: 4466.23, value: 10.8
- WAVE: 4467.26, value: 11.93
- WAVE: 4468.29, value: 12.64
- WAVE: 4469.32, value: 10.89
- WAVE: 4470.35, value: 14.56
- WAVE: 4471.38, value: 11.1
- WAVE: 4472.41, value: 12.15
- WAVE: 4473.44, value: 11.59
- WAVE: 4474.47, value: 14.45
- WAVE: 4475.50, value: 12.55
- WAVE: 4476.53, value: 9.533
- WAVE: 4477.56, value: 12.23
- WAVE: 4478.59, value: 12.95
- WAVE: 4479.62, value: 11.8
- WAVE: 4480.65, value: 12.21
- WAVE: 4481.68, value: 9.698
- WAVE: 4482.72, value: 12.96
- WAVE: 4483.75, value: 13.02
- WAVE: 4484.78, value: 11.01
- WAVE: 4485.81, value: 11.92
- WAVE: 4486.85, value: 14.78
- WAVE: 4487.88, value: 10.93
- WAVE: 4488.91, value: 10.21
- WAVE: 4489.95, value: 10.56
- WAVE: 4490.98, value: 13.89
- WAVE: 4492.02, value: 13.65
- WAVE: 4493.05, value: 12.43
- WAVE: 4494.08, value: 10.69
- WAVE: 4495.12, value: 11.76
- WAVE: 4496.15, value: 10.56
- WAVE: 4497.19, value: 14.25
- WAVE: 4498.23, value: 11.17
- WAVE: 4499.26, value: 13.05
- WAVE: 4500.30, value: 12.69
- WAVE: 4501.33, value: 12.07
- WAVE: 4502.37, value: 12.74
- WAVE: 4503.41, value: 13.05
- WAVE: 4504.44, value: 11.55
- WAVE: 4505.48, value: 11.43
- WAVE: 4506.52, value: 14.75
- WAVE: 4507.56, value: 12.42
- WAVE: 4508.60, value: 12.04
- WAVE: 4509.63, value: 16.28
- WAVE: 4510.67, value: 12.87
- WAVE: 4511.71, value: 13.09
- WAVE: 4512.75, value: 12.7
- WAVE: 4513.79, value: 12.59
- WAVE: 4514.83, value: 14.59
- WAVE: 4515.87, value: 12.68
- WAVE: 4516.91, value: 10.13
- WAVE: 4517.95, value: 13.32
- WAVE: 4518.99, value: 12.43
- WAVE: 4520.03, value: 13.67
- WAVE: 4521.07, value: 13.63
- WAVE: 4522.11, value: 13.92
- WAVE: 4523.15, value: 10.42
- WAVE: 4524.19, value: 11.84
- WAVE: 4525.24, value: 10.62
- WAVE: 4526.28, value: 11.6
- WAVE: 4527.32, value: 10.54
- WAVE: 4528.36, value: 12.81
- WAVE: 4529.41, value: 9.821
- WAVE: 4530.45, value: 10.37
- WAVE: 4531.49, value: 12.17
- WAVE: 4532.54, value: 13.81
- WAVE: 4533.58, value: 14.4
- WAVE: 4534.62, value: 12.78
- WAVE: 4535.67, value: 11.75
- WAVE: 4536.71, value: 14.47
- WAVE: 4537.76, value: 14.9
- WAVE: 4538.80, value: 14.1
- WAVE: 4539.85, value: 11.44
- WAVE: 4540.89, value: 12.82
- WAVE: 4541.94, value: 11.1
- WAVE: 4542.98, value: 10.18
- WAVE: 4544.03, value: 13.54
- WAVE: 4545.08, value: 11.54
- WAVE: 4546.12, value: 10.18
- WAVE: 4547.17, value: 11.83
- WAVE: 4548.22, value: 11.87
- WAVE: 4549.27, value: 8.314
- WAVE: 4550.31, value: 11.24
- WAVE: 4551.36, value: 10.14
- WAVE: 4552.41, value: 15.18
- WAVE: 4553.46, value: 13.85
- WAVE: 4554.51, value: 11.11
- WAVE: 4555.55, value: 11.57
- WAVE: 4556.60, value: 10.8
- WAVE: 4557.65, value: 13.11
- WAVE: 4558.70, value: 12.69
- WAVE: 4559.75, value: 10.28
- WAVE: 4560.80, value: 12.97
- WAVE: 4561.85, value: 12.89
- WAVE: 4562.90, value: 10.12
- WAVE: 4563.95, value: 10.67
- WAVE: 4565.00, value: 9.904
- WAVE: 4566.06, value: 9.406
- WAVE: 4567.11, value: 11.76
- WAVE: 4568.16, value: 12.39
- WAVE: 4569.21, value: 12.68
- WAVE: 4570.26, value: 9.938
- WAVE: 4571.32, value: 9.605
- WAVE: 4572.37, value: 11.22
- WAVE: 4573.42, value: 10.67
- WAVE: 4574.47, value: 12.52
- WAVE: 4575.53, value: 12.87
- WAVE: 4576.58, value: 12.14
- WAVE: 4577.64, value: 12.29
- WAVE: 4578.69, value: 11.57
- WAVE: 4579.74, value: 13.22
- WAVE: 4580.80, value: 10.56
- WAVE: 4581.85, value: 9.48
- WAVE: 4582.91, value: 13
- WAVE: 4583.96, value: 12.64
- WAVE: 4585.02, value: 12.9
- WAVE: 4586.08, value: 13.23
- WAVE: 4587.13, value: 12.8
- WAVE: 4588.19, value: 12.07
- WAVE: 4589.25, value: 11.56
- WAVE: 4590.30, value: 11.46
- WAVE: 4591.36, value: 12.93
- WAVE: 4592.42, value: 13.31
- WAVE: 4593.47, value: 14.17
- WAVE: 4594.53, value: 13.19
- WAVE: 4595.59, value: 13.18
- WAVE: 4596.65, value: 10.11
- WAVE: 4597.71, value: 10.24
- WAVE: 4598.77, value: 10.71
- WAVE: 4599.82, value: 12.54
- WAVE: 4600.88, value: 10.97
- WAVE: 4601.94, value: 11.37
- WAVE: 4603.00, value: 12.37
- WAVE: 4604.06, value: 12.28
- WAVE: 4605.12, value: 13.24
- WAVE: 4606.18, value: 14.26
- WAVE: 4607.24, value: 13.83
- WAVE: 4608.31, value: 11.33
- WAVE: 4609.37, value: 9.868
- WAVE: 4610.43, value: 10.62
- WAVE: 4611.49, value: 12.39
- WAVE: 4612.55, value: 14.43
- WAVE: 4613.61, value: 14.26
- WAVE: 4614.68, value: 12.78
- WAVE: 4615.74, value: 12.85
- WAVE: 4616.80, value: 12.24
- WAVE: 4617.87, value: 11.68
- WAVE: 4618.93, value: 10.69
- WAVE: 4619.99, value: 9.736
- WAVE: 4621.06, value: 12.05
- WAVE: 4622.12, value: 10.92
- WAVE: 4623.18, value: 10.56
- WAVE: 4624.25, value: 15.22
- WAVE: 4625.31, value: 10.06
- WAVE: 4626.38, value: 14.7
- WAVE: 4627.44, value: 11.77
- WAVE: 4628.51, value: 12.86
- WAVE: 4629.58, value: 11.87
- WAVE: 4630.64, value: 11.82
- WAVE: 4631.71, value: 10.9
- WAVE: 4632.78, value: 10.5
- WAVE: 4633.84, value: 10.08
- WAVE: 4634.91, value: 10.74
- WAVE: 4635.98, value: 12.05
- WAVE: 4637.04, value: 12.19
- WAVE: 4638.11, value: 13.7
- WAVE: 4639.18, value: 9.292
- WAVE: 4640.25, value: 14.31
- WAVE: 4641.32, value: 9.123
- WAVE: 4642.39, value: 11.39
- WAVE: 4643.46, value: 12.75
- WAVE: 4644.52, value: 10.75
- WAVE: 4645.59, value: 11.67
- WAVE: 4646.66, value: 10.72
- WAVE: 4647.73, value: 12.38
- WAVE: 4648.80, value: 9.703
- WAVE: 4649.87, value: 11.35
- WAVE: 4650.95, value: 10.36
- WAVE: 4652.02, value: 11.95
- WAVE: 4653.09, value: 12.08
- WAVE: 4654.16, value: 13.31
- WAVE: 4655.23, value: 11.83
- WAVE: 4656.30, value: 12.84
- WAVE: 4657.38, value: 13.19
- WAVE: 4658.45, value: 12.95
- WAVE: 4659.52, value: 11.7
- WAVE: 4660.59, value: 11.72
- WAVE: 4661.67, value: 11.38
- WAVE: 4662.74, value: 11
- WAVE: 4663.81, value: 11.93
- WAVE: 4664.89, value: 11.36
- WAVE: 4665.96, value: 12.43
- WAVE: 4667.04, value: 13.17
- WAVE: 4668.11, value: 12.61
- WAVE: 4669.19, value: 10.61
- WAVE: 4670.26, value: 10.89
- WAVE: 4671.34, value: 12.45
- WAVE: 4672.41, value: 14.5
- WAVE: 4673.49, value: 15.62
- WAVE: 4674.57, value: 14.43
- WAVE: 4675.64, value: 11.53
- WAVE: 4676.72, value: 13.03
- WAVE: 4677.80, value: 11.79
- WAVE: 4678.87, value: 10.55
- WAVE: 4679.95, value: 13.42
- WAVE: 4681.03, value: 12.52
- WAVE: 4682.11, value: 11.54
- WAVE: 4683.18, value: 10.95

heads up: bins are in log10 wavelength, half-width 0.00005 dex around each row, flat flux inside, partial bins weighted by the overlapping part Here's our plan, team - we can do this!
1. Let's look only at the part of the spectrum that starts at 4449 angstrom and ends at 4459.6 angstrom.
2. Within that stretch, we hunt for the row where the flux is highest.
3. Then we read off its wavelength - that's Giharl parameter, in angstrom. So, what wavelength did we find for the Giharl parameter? 4452.88 angstrom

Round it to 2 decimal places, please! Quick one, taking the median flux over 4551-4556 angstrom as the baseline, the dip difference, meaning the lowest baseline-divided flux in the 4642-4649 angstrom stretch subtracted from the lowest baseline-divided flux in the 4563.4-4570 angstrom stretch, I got -0.03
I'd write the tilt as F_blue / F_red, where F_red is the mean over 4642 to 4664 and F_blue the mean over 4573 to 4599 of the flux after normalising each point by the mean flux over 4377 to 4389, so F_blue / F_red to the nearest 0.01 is 1.03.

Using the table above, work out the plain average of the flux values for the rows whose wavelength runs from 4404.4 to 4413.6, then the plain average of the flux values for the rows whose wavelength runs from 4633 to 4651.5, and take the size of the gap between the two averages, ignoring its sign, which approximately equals 1.3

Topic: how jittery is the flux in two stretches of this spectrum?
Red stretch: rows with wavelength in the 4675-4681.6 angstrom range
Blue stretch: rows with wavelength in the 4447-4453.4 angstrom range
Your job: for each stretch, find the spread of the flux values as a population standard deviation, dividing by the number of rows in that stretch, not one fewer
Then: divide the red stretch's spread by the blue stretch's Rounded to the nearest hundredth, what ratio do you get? 0.47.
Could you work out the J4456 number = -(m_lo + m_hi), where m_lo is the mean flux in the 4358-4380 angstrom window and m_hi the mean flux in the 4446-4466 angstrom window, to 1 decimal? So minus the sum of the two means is -25.2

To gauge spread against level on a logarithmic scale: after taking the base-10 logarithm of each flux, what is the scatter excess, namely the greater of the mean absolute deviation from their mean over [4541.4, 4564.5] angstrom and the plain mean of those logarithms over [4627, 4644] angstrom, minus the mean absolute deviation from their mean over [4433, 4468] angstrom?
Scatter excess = 1.01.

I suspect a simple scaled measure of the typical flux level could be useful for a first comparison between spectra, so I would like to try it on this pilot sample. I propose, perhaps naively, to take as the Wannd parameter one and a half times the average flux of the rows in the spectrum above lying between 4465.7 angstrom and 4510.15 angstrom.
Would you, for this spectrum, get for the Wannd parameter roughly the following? 18.4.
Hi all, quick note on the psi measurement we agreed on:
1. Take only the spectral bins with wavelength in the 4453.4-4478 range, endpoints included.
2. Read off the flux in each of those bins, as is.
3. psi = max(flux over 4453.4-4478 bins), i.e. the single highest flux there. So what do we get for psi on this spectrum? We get 15.19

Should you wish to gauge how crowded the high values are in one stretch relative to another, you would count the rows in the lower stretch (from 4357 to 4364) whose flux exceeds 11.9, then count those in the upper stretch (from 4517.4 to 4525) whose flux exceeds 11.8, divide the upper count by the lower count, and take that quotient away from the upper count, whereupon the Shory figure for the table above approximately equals 4.8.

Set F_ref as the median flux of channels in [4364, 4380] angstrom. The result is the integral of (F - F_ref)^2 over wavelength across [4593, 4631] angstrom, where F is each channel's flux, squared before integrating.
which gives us 84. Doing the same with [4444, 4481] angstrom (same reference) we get 111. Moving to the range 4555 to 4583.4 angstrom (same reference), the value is 62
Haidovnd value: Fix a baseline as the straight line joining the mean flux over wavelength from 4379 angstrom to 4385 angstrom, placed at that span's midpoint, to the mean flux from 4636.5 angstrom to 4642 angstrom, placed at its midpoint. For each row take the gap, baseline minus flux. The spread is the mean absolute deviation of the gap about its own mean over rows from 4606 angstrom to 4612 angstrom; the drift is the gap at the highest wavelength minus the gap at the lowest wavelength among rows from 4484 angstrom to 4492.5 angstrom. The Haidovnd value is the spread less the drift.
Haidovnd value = 4.1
